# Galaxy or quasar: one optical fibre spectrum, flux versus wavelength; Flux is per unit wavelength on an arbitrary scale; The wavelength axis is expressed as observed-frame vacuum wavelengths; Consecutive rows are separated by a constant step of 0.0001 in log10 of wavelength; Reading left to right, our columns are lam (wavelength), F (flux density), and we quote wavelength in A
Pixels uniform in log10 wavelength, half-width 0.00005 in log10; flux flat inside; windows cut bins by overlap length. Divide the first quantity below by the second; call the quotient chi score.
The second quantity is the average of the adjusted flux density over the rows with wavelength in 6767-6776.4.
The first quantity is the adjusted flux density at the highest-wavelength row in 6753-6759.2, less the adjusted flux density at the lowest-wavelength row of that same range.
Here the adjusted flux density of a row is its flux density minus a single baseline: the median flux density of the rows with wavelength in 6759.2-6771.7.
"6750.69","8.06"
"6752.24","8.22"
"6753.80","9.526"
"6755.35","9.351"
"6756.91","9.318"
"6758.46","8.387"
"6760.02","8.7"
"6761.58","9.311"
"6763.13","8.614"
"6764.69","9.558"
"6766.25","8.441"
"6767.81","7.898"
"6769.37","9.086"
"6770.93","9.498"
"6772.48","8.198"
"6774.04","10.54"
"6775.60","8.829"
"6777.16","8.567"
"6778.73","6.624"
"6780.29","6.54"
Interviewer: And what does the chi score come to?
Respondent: -10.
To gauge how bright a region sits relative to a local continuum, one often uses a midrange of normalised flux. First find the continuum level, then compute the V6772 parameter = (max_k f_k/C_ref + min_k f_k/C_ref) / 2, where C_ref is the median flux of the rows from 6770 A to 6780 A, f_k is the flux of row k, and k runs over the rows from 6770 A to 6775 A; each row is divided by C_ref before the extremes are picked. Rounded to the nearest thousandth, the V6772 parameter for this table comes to 1.077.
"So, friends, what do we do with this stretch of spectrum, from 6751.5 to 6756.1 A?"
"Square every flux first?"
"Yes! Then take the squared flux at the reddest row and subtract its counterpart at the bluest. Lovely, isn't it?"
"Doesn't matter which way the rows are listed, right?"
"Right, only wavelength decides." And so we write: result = 20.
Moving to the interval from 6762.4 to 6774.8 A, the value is 37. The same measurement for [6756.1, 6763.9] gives -13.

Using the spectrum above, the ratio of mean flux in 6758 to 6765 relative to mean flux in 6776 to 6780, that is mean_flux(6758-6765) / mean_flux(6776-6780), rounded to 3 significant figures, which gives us 1.17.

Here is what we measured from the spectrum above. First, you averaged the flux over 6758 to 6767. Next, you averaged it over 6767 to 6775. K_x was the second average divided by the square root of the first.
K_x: 3.04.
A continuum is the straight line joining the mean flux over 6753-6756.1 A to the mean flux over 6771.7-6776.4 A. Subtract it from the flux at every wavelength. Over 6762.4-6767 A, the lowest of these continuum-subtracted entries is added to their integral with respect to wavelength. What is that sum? -2.9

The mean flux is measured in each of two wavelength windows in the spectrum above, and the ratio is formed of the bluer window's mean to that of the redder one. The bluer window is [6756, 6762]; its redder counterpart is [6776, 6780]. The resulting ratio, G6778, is 1.18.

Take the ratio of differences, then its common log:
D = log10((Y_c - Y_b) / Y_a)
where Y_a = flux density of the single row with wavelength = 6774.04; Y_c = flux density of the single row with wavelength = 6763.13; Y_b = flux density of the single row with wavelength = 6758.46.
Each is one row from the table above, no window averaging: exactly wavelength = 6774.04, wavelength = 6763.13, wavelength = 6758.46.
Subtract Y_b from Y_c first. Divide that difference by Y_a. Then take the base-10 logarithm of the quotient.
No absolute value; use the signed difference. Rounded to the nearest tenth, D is -1.7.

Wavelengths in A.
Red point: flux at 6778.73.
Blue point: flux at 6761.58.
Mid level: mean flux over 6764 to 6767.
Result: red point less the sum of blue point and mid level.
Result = -11.7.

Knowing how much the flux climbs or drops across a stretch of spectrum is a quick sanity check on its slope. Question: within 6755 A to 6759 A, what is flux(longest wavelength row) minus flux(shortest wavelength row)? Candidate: -1.0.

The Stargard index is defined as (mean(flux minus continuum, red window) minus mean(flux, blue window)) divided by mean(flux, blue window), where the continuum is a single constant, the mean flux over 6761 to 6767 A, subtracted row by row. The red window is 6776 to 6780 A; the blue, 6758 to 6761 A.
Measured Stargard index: -1.162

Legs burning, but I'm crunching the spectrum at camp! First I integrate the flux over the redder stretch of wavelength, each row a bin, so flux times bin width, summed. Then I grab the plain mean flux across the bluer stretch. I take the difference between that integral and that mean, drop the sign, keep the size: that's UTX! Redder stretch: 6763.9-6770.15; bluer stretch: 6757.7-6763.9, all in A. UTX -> 45.8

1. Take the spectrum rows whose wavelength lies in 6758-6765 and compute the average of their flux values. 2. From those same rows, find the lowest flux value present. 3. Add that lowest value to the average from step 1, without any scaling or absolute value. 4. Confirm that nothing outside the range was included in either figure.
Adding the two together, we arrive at 17.3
